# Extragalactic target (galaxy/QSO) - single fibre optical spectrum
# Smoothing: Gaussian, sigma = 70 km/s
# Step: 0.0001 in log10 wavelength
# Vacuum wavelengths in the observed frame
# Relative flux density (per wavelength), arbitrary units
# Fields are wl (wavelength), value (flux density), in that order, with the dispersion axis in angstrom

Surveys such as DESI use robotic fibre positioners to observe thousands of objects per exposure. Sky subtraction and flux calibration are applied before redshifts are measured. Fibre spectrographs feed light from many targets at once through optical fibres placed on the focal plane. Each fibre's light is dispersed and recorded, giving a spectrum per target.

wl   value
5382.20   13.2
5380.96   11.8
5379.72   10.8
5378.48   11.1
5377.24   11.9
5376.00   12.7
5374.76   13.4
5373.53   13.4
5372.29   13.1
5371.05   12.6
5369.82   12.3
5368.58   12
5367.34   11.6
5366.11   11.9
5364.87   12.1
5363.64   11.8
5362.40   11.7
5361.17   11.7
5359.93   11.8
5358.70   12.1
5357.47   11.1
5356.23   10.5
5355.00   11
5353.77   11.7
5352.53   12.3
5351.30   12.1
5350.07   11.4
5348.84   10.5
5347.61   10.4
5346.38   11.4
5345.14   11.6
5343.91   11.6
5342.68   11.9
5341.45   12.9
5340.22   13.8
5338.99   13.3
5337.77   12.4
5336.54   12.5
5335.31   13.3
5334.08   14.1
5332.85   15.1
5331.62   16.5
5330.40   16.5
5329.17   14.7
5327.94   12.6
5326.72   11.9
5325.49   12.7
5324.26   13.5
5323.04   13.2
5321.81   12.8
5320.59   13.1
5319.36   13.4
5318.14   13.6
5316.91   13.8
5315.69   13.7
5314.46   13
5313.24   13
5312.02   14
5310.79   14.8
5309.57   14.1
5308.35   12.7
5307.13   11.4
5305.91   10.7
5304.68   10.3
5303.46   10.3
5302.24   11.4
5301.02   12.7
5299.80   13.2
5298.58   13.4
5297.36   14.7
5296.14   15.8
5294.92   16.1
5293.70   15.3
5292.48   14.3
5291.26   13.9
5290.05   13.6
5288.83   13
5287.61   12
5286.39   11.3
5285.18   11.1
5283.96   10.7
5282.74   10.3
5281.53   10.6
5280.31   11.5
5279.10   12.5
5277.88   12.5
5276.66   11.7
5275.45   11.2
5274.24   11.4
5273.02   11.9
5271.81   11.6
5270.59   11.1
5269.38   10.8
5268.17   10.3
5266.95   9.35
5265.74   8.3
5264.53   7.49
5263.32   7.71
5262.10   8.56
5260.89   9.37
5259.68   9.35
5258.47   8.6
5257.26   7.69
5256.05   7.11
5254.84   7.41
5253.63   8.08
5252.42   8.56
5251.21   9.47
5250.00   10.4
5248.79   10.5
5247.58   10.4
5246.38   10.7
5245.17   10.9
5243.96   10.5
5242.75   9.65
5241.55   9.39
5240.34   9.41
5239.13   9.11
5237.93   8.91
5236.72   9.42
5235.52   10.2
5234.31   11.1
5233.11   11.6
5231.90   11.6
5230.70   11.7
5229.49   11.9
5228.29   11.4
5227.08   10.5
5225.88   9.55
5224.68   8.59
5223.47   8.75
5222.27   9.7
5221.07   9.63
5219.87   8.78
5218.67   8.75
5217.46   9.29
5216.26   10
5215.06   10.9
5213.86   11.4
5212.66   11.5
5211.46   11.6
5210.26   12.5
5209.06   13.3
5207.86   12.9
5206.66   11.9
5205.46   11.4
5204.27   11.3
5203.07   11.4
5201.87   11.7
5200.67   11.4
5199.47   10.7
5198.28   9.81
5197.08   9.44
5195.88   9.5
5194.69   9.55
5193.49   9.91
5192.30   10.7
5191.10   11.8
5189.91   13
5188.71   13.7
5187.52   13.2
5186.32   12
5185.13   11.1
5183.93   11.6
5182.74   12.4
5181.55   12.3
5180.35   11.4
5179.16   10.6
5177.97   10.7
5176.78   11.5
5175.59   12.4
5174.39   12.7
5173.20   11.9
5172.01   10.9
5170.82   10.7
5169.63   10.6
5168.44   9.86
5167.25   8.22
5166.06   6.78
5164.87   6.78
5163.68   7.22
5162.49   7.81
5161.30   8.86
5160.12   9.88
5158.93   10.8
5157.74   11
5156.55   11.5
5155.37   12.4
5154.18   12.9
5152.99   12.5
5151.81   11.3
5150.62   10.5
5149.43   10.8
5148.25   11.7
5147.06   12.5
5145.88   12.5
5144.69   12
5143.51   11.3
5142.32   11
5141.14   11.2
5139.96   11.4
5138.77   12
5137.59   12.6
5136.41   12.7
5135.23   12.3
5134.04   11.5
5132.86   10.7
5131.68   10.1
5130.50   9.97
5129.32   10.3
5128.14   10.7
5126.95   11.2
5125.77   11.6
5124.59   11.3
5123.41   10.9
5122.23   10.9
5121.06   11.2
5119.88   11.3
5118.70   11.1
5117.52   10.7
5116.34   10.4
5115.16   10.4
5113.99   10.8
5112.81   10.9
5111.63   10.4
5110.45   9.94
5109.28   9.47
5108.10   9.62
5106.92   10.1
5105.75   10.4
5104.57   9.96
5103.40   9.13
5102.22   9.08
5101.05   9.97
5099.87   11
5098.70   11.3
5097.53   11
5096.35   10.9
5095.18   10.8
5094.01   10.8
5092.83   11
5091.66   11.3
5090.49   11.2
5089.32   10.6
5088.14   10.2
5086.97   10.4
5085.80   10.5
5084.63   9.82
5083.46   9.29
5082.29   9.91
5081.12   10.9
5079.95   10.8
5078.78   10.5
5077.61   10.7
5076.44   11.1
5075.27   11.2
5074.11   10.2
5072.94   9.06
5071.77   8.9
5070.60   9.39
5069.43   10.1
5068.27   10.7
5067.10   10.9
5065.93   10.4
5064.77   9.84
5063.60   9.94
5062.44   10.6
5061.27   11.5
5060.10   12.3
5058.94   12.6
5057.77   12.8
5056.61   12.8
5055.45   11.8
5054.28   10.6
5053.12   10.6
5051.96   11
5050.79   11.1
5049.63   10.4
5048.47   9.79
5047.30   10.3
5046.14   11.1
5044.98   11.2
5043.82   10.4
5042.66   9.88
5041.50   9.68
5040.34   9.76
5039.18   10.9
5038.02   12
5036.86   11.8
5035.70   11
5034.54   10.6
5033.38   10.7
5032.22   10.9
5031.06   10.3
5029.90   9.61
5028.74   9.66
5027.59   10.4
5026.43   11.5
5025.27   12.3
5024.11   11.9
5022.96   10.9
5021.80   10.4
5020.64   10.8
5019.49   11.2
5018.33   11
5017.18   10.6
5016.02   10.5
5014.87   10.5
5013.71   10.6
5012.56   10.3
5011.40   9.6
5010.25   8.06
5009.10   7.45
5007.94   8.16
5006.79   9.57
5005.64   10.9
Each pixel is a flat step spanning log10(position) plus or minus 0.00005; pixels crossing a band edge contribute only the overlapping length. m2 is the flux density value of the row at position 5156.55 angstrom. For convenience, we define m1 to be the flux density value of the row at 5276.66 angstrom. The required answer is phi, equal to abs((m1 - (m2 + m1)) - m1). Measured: 23.2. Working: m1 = 11.7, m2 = 11.5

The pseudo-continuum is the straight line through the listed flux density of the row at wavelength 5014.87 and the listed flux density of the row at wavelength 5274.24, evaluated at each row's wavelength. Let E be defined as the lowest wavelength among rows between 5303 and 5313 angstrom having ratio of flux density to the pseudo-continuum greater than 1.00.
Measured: 5308.35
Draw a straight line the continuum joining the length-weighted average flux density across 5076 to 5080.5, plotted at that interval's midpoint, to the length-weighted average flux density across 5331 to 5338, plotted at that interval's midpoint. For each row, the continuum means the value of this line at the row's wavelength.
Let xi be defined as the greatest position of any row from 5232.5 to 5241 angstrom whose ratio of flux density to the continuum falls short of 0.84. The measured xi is 5240.34 angstrom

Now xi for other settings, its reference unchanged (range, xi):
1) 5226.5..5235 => 5227.08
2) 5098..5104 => 5103.40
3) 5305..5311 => 5307.13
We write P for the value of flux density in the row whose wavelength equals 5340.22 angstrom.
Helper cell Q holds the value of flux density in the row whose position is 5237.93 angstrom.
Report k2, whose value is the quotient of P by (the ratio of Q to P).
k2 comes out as 21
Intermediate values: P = 13.8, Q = 8.91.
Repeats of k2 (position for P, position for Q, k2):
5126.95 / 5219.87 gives 14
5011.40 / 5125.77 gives 8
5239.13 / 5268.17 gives 8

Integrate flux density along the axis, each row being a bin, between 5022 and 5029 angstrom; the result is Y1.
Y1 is 78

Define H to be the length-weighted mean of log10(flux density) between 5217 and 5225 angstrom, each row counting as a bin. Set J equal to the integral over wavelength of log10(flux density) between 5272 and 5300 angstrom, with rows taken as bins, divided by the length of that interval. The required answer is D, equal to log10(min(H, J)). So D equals -0.019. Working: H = 0.96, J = 1.10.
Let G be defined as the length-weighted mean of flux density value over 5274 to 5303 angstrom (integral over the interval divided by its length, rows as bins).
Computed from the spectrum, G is 12.7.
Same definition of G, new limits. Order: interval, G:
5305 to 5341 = 13.4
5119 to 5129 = 11.1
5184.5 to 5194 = 11.9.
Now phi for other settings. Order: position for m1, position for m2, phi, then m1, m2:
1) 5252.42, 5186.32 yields 20.6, 8.56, 12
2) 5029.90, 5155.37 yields 22.0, 9.61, 12.4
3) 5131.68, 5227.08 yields 20.6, 10.1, 10.5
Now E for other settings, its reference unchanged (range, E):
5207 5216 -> 5207.86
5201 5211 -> 5201.87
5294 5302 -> 5294.92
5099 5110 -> 5099.87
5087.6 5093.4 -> 5090.49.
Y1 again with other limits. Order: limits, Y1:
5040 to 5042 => 19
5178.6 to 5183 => 51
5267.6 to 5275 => 83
